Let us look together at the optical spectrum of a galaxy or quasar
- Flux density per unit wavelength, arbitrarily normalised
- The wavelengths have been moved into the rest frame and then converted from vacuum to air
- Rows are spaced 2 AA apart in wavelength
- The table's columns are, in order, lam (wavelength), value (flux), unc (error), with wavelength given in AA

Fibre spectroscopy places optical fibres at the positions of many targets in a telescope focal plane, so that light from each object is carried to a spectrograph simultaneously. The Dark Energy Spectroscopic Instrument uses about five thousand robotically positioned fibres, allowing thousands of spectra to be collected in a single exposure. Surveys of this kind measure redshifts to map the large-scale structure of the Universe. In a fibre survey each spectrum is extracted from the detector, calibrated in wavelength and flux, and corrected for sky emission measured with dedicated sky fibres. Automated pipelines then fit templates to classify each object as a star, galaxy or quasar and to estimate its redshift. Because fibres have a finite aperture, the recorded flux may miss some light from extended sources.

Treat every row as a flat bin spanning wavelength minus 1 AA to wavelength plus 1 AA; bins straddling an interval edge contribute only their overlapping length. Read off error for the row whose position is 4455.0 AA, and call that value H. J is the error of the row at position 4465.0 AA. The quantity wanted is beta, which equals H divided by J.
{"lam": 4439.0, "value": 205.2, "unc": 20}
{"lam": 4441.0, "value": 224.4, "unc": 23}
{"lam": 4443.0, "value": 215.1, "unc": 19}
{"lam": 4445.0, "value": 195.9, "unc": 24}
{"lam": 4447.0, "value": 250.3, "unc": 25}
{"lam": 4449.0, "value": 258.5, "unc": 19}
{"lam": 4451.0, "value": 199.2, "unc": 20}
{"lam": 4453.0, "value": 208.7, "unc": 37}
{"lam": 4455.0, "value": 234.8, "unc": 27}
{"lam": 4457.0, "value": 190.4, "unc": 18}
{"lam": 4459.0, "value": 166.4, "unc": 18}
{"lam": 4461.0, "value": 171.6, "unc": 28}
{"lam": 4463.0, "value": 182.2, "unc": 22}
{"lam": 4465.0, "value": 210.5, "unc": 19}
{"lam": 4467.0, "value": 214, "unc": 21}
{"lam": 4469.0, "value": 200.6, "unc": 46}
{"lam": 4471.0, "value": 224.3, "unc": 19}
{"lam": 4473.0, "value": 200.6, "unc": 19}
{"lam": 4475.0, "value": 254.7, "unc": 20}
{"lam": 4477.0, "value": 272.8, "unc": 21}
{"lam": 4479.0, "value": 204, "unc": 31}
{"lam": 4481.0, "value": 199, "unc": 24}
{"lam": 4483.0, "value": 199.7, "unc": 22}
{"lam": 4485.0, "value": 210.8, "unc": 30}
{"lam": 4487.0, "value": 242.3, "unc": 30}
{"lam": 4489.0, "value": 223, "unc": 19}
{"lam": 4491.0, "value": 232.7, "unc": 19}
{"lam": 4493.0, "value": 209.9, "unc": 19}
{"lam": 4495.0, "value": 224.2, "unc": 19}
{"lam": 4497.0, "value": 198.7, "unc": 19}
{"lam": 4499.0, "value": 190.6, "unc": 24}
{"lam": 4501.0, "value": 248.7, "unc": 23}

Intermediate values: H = 27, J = 19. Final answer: 1.42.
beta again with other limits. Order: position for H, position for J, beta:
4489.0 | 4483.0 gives 0.86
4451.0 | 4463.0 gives 0.91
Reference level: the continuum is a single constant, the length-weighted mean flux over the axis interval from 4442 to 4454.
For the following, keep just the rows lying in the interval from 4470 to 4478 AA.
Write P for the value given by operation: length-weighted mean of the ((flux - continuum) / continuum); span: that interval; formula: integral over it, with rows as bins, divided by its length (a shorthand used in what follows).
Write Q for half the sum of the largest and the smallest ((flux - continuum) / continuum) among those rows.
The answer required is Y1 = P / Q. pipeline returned 1.09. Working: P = 0.076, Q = 0.07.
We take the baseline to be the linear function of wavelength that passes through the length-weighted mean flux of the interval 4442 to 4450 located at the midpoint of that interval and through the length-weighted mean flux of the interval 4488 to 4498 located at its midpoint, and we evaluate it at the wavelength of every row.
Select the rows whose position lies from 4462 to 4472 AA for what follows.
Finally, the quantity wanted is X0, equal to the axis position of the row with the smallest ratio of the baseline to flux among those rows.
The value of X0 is 4471.0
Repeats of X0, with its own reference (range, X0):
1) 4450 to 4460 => 4455.0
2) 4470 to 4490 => 4477.0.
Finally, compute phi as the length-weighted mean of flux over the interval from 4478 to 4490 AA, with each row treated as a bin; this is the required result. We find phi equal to 213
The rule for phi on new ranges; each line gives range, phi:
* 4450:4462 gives 195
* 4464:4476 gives 217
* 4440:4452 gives 224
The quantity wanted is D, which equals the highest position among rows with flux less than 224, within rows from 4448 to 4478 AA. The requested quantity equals 4473.0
